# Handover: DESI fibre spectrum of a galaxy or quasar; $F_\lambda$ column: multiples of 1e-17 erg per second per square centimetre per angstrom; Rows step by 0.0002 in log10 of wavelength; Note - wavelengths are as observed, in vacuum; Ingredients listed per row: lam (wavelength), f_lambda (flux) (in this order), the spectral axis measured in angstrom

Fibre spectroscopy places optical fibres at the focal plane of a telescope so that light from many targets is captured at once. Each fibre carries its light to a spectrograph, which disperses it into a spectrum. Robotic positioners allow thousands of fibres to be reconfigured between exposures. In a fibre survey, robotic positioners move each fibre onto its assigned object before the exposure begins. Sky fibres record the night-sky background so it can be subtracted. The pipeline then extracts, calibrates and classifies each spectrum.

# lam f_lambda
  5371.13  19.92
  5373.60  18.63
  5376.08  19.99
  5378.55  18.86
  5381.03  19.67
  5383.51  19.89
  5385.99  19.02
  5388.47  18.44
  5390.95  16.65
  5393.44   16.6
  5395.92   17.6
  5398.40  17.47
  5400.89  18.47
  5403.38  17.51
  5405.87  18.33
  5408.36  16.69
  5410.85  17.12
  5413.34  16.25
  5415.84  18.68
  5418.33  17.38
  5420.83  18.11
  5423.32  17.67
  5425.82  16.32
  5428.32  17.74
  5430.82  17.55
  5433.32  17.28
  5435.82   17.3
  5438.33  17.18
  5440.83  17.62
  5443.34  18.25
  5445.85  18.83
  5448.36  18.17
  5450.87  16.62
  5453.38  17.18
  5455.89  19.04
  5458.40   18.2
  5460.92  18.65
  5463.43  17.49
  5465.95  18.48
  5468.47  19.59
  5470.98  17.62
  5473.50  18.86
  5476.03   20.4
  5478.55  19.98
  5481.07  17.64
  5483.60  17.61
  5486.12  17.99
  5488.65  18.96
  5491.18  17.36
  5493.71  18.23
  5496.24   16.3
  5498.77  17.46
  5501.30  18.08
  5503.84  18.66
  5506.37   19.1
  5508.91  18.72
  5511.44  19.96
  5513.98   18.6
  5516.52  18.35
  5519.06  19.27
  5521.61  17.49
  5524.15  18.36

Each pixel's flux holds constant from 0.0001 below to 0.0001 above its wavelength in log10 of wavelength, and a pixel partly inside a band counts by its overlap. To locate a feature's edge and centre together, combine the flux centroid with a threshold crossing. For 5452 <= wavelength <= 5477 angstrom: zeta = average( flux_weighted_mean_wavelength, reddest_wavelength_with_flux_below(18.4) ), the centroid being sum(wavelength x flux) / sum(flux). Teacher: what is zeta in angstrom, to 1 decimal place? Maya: 5467.9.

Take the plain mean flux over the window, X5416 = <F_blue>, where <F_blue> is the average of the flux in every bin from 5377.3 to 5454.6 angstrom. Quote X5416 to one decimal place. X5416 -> 17.8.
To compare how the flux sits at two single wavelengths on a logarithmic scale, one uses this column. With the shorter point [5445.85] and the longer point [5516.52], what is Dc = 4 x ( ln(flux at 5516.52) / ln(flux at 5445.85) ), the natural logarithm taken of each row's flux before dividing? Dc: 3.96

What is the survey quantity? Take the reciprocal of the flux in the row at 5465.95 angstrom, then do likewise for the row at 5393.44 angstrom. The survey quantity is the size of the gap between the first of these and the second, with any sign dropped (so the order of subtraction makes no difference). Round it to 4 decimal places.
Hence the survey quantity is 0.0061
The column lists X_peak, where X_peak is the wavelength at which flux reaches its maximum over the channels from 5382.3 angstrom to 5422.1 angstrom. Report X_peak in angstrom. 5383.51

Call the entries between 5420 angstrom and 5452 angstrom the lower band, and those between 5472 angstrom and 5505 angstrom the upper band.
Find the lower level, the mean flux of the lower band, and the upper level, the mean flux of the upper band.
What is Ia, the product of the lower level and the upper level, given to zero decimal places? 321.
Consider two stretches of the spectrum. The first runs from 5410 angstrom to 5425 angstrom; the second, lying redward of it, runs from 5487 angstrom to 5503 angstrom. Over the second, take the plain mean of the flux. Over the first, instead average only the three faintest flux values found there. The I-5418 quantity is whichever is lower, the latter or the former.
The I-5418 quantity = 16.9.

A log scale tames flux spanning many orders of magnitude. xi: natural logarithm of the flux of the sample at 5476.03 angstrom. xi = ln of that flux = 3.02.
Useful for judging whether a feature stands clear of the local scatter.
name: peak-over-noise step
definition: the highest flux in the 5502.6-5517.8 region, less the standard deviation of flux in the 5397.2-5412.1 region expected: 19.3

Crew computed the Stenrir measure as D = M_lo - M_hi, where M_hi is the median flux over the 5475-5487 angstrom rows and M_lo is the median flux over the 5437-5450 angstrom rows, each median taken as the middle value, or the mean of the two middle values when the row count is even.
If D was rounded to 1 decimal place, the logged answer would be 0.2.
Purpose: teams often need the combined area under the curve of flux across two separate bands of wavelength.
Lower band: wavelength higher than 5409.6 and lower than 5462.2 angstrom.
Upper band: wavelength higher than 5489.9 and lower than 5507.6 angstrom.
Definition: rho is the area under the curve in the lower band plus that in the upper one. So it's 1246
